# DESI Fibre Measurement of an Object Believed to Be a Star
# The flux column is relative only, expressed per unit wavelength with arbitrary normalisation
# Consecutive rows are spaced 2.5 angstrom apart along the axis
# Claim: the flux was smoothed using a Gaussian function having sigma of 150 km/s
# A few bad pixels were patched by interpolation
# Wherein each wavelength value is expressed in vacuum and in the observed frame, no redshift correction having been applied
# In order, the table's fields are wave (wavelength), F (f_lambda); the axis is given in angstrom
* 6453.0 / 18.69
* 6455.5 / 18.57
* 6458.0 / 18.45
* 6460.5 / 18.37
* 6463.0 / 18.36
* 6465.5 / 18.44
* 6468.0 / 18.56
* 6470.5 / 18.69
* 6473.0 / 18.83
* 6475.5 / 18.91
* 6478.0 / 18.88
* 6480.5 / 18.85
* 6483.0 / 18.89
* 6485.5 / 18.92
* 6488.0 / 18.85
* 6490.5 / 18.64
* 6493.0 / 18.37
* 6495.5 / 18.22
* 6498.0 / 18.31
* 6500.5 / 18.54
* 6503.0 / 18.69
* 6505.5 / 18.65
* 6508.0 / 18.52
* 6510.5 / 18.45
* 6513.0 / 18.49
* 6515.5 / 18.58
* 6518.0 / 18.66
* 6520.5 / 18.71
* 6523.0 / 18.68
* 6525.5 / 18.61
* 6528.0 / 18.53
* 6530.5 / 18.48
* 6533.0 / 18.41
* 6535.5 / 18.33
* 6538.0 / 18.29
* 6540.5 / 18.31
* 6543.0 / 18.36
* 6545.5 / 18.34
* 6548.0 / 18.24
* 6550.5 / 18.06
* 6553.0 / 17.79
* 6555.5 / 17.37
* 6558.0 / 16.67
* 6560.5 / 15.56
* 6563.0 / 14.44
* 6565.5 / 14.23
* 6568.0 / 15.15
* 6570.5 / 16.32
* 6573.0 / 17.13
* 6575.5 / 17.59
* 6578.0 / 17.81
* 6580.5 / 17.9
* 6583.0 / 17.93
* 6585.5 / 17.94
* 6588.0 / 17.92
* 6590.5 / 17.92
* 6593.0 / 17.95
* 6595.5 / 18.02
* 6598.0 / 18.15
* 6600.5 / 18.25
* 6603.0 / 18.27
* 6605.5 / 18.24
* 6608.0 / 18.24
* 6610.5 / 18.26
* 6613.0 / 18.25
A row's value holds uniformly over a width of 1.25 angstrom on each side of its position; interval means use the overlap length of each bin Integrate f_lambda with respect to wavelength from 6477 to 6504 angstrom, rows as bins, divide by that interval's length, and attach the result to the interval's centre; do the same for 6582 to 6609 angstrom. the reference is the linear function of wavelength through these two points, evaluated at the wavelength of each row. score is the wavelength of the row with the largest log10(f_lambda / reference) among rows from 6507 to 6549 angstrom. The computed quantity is 6520.5 angstrom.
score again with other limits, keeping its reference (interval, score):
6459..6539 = 6485.5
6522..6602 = 6523.0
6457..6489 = 6485.5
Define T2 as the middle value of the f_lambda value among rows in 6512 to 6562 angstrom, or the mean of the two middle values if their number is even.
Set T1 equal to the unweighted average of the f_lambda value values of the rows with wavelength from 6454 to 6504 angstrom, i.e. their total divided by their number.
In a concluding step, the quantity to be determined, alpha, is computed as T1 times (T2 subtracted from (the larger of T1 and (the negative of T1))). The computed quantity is 5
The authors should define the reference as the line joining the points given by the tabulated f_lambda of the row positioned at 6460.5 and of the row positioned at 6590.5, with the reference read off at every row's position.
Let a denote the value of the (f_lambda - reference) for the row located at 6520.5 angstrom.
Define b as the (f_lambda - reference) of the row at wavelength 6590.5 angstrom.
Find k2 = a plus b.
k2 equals 0.55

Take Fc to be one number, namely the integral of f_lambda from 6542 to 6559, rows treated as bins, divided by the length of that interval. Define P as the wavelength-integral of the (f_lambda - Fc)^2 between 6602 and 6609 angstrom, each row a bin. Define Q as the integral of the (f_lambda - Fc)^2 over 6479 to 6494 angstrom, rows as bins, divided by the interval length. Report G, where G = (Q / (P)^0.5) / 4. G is 0.20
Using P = 1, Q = 0.9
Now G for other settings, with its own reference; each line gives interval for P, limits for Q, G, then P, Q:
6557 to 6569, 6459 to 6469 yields 0.01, 94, 0.4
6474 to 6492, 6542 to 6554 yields 0.01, 18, 0.1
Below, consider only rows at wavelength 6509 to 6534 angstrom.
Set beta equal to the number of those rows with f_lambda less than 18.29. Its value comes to 0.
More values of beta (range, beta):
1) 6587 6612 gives 10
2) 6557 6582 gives 10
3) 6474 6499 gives 1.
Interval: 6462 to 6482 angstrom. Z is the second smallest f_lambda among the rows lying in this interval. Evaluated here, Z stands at 18.44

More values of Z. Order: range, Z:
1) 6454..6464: 18.37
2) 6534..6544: 18.31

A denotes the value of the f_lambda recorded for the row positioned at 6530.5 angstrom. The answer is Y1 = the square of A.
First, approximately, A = 18.48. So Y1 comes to 342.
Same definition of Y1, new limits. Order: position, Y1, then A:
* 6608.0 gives 333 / 18.24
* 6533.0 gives 339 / 18.41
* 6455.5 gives 345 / 18.57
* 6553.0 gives 316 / 17.79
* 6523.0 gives 349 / 18.68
